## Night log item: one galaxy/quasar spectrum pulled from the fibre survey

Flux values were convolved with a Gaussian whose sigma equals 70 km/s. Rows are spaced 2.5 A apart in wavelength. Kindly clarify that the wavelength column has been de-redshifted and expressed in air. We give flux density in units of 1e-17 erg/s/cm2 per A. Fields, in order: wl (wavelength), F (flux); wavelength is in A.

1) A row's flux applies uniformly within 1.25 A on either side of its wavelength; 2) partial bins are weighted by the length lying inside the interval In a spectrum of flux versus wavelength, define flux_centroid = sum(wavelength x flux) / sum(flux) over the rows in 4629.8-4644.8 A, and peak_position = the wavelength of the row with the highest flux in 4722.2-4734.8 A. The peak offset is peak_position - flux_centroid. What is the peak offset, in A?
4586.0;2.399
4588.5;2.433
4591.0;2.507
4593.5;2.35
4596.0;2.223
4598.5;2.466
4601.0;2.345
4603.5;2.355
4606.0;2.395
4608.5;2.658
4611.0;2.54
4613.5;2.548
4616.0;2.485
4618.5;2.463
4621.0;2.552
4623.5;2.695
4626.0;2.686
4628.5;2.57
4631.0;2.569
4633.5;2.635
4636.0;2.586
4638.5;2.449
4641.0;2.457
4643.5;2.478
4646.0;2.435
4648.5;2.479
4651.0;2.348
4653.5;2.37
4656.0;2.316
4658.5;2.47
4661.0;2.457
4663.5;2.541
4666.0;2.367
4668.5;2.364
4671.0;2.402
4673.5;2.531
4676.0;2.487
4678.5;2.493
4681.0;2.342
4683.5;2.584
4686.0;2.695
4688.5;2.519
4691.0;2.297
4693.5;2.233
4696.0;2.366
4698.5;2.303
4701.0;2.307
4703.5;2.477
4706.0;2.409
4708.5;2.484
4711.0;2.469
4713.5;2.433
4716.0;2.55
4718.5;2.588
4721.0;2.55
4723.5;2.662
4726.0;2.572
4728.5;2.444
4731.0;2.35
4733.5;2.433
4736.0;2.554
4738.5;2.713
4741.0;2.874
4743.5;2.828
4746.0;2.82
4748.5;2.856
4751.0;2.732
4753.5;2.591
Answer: 86.3 A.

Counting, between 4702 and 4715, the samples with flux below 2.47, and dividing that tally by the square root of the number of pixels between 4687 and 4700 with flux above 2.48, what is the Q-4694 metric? 3.0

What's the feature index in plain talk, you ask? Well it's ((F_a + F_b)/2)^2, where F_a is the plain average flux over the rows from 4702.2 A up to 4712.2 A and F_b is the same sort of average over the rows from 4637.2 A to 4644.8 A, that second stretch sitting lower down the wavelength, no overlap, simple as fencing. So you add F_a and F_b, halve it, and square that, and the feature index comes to 6.05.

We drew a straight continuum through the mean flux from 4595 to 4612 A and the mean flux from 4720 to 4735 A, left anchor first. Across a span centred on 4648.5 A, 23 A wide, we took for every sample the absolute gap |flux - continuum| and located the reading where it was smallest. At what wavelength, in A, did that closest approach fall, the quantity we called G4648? 4638.5 A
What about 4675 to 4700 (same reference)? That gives 4676.0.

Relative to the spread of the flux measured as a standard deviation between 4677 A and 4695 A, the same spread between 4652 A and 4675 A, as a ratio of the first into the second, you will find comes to 0.48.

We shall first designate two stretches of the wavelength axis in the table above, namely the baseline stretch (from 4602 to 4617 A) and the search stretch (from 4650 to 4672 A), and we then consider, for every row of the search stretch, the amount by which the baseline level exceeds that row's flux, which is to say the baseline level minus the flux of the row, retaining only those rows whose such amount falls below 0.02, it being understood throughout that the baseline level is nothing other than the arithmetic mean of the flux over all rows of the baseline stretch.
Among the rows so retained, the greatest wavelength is 4663.5 A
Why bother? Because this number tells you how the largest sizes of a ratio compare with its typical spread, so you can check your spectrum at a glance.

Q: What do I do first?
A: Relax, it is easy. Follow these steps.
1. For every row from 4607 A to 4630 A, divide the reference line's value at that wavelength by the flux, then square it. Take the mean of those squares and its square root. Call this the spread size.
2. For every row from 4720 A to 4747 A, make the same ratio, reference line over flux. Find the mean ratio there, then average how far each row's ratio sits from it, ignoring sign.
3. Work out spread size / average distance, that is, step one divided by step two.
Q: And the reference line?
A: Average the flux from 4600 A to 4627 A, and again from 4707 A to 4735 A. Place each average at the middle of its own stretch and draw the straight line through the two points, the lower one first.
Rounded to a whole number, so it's 18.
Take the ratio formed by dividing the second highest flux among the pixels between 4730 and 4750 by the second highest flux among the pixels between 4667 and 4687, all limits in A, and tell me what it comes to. 1.11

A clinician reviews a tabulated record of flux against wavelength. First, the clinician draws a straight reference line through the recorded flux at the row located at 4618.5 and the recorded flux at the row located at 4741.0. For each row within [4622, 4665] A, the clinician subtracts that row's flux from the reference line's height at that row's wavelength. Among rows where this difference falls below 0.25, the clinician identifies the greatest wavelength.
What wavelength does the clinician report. 4663.5 A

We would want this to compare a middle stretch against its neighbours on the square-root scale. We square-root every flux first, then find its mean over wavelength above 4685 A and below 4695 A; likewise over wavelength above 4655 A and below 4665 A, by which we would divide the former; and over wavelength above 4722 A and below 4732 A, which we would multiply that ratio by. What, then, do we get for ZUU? 1.58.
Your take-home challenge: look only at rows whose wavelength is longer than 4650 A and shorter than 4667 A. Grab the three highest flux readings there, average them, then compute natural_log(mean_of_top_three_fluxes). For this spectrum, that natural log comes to 0.912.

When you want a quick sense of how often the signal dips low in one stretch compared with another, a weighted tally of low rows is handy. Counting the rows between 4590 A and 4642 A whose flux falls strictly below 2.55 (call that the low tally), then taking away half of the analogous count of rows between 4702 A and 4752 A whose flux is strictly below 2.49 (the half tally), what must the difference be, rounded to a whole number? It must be 9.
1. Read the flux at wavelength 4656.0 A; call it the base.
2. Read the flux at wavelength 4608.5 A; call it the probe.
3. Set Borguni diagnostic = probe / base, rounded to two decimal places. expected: 1.15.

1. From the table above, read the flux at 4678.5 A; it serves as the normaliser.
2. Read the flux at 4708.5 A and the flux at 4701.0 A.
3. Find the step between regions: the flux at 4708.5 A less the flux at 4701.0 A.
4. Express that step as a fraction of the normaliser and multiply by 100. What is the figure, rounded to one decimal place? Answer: 7.1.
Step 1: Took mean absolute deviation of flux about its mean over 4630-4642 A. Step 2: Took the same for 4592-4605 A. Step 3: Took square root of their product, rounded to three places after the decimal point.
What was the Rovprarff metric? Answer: 0.059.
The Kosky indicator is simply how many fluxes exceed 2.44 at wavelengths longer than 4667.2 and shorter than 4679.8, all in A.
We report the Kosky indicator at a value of 3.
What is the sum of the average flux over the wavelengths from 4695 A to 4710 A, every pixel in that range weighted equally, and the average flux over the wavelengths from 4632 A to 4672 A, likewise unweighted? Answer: 4.84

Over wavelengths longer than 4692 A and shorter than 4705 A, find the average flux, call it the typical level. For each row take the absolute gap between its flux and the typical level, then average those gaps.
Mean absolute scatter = 0.067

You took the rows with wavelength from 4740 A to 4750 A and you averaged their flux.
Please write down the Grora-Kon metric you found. 2.84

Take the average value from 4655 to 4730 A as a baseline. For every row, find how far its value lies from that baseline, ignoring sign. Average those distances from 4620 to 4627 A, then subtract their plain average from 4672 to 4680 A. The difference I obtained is 0.14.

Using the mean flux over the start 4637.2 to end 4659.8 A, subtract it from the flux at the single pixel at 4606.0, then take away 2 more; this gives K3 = -2.03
